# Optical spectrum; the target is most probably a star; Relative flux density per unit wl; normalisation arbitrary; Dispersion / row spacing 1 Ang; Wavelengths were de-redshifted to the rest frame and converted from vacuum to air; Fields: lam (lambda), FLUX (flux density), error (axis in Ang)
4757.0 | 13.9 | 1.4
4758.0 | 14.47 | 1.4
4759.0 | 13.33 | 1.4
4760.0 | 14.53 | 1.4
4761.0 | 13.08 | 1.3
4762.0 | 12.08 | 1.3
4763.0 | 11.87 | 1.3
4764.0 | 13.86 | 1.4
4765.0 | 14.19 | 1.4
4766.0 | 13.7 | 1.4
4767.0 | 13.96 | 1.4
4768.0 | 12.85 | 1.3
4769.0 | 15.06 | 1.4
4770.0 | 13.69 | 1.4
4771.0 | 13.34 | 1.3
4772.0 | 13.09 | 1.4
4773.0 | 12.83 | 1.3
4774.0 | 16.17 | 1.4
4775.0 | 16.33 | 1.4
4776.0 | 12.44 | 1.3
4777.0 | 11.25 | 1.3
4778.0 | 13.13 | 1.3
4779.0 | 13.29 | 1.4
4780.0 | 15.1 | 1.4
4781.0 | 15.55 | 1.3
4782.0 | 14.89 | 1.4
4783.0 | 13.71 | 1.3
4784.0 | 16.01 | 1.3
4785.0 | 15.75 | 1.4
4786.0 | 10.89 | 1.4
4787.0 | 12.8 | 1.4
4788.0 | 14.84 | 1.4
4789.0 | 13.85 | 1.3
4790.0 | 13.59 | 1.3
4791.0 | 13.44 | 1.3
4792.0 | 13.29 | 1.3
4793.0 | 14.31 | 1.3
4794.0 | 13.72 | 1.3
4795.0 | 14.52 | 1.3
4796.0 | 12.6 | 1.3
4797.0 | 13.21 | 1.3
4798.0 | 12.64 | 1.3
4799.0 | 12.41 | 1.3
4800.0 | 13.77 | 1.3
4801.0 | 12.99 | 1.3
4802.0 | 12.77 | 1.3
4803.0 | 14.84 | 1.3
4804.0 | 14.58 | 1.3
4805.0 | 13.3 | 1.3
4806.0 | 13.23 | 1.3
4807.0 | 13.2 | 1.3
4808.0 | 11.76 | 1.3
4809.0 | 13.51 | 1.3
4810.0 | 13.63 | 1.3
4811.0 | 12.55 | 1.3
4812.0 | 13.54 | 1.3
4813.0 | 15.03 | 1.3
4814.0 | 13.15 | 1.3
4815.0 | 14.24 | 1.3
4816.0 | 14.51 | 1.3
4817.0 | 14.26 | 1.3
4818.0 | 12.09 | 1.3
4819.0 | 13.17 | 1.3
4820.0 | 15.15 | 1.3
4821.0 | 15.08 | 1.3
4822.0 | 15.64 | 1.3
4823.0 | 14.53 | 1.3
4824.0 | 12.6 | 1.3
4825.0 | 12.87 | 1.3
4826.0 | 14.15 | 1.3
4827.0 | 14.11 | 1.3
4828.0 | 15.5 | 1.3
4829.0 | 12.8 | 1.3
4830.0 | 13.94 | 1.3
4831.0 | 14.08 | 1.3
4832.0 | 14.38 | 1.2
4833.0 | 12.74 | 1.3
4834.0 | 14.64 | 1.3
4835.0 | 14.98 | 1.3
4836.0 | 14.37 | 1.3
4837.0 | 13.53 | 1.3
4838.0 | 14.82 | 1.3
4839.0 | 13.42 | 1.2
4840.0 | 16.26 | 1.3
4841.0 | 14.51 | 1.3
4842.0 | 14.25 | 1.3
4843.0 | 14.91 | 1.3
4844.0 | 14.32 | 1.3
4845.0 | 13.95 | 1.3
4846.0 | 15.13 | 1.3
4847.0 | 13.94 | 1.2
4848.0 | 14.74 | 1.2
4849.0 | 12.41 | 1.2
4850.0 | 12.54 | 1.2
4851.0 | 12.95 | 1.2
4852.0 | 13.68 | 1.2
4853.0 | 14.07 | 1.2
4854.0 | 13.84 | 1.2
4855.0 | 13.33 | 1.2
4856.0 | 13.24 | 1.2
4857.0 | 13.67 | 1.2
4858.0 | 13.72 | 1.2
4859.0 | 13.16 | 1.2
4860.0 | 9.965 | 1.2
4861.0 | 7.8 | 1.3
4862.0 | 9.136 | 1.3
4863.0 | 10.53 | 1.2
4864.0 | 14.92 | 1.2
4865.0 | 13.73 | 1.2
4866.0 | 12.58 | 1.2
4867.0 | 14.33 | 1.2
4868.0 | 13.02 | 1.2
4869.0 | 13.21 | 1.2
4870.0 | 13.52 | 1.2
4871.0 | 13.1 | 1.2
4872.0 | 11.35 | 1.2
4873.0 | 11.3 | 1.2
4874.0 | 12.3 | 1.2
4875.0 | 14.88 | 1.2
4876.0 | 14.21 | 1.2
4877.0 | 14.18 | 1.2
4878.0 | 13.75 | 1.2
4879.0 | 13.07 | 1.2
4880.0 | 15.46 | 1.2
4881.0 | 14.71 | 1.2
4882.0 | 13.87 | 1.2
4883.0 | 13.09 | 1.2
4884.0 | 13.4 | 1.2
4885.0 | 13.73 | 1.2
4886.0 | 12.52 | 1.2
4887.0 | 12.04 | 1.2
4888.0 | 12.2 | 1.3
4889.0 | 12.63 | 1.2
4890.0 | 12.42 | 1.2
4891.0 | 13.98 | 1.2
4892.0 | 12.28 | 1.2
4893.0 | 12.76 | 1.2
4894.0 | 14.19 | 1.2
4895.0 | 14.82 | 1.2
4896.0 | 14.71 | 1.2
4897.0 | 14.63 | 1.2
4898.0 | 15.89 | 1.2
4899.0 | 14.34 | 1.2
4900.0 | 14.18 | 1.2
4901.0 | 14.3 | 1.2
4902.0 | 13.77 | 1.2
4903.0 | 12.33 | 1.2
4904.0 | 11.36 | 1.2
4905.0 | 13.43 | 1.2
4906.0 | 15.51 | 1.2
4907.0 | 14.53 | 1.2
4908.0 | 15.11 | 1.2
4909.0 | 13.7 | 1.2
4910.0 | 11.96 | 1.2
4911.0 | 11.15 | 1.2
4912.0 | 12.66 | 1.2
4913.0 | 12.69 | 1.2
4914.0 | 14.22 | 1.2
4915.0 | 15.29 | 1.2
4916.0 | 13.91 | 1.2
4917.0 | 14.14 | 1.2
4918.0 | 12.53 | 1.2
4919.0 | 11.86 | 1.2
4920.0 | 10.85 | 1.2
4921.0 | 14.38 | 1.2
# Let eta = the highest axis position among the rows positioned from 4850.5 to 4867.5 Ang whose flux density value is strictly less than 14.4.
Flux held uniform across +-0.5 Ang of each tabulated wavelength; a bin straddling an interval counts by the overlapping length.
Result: 4867.0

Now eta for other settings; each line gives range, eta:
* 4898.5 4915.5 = 4914.0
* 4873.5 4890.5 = 4890.0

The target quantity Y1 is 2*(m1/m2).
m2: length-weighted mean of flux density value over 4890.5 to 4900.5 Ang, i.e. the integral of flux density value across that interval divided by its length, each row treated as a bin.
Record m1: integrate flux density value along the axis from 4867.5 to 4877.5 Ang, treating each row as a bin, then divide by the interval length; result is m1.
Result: 1.85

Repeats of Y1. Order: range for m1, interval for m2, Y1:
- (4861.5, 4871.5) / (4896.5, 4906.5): 1.83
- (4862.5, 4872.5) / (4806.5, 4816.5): 1.93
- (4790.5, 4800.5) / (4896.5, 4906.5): 1.92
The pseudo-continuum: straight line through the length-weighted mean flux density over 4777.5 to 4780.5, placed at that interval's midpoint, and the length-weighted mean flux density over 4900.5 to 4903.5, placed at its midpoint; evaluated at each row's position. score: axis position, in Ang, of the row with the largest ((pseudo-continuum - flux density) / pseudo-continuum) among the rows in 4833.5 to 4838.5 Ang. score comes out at 4837.0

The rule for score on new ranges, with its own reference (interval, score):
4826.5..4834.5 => 4833.0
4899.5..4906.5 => 4904.0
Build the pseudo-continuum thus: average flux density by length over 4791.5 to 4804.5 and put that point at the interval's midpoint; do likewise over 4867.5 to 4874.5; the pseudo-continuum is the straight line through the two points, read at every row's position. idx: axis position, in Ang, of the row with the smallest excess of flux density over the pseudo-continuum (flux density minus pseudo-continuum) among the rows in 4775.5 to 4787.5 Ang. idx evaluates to 4786.0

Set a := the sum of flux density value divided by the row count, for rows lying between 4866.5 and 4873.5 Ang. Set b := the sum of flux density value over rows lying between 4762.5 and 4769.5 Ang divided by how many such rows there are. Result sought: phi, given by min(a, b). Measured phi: 12.8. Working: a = 12.8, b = 13.6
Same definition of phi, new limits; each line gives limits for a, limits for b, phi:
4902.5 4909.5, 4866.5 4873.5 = 12.8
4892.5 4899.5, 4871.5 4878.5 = 13.1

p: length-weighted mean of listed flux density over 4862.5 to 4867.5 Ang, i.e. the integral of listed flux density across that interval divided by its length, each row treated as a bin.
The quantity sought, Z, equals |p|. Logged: 13.2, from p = 13.2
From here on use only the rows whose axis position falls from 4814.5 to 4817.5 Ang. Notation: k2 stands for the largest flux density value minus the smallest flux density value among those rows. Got 0.3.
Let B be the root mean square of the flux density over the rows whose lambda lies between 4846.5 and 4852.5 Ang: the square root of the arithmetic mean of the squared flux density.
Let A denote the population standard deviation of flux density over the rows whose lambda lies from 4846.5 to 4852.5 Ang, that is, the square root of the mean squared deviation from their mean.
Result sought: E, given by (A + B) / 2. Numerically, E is 7.11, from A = 0.8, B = 13.4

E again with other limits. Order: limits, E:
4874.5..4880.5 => 7.52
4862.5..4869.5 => 7.28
